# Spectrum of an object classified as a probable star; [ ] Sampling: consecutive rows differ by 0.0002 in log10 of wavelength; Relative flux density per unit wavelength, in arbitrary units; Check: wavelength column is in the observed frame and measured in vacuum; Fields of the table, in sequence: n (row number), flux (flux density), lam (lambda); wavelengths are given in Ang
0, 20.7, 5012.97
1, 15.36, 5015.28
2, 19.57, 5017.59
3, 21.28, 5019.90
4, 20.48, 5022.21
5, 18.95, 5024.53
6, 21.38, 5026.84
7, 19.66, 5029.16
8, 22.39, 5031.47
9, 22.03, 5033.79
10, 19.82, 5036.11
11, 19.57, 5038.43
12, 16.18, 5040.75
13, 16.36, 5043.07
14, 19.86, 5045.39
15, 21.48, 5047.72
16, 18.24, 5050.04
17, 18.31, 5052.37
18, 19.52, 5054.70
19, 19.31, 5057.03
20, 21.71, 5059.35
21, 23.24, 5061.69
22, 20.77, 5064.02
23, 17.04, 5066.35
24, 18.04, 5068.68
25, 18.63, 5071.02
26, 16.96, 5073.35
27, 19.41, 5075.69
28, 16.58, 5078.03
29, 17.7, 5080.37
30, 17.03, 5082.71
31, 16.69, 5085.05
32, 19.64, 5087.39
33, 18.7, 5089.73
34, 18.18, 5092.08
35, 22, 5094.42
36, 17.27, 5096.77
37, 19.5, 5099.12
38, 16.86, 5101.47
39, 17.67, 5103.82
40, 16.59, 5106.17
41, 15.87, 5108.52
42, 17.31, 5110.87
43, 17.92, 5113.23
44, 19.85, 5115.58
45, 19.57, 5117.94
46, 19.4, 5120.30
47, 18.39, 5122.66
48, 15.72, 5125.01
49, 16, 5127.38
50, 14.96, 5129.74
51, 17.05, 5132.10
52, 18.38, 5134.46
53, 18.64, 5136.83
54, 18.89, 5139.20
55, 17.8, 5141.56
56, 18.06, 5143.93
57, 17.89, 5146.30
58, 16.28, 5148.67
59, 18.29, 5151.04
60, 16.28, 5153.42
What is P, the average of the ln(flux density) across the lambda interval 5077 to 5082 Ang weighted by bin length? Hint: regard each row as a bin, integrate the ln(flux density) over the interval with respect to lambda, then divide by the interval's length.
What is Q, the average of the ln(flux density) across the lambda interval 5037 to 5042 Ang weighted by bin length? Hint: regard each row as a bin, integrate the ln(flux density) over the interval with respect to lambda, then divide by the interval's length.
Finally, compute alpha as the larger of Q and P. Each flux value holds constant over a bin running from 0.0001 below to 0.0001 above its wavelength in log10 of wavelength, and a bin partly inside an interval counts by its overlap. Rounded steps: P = 2.84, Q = 2.88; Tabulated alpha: 2.88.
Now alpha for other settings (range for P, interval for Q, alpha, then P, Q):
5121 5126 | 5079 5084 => 2.85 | 2.85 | 2.85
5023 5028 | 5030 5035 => 3.09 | 3.00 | 3.09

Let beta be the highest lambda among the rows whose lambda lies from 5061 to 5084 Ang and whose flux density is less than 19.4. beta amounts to 5082.71 Ang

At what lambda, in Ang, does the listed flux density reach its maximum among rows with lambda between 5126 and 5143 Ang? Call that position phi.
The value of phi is 5139.20 Ang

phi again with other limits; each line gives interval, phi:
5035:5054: 5047.72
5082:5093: 5087.39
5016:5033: 5031.47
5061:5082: 5061.69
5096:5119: 5115.58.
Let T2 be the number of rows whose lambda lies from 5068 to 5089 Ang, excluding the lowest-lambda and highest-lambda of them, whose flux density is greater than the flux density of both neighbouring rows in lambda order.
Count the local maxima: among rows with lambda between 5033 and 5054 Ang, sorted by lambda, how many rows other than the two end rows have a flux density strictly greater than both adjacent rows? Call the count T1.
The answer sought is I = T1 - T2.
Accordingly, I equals -2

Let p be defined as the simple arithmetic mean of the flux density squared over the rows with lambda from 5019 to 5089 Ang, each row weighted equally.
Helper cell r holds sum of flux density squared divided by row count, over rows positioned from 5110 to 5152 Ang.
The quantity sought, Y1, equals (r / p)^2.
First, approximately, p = 375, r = 319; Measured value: 0.7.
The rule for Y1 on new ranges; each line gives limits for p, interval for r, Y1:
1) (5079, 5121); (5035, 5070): 1.3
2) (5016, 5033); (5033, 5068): 0.8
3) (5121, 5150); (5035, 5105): 1.4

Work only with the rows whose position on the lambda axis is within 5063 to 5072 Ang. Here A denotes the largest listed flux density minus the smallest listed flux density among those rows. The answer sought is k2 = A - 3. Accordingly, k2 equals 0.7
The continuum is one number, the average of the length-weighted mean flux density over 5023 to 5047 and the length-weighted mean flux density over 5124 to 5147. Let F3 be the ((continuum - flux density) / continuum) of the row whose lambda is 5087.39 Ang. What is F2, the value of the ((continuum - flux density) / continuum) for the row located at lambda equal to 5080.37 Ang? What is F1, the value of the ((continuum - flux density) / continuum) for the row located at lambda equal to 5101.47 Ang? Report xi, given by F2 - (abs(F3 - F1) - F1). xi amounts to -0.02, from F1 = 0.09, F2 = 0.043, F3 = -0.06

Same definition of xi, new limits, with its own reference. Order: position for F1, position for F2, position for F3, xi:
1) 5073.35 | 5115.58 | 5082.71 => 0.01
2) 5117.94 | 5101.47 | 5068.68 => -0.05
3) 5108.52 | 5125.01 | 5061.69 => -0.11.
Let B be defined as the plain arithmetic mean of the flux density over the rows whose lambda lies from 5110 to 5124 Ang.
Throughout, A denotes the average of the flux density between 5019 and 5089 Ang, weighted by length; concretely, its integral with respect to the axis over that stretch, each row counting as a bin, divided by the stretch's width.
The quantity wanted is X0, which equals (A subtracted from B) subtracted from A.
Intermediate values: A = 19.3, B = 18.7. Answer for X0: 19.8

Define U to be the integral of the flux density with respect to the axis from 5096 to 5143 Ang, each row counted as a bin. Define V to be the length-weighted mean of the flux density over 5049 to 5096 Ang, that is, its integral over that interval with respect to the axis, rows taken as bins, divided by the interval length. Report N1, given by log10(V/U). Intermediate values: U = 831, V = 18.9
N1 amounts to -1.64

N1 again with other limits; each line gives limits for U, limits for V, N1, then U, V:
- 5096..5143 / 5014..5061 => -1.63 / 831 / 19.6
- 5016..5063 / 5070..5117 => -1.72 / 937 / 18.0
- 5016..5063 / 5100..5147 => -1.72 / 937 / 17.7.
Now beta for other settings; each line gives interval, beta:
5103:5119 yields 5113.23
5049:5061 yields 5057.03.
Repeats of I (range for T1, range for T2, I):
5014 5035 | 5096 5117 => 1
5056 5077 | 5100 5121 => 0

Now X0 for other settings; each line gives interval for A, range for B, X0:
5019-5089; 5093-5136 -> 20.7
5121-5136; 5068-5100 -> 15.5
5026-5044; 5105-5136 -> 21.9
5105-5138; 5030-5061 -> 15.5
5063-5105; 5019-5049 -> 16.5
